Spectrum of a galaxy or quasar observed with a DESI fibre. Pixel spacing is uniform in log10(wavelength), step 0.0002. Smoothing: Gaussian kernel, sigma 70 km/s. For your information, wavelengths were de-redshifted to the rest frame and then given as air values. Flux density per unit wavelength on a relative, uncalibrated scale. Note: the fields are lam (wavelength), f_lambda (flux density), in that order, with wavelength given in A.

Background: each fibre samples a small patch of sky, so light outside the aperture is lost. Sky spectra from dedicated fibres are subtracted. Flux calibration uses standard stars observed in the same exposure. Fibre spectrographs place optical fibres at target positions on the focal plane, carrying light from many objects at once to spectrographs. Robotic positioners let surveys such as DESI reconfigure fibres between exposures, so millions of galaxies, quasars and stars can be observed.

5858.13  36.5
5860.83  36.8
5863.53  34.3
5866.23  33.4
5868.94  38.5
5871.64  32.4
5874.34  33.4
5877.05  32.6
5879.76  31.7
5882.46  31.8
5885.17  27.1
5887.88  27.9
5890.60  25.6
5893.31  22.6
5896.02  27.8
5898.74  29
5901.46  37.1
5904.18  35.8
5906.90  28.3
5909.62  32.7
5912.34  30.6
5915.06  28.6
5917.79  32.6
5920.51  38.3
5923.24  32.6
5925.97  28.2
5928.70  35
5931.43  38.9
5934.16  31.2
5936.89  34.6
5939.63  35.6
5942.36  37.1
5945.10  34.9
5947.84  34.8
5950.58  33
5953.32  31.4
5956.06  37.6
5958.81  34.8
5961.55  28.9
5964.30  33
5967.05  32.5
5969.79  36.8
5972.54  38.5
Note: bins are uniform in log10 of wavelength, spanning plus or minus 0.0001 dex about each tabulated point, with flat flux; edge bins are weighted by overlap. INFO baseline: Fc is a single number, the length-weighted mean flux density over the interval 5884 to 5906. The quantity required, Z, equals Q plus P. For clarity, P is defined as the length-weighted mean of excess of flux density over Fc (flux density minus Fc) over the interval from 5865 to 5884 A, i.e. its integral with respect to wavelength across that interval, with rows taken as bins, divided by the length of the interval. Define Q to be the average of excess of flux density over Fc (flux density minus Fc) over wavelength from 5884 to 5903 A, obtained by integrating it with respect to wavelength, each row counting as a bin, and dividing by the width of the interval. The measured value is 3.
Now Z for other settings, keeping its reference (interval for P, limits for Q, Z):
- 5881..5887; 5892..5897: -4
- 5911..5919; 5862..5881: 6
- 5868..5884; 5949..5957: 9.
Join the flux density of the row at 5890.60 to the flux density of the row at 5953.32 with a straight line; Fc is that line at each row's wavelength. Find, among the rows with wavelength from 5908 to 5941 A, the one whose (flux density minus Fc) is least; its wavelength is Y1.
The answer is 5925.97 A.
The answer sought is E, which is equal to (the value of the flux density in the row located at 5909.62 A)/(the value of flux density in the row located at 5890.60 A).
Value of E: 1.28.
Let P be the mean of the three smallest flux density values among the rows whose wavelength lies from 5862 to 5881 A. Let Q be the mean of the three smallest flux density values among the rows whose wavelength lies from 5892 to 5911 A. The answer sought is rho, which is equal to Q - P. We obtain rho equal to -6.0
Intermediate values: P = 32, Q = 26.2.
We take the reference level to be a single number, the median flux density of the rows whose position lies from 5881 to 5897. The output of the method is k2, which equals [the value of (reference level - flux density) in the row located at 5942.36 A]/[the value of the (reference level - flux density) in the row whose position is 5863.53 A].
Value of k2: 1.4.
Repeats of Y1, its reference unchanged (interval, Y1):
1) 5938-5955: 5953.32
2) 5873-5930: 5893.31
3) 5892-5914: 5893.31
